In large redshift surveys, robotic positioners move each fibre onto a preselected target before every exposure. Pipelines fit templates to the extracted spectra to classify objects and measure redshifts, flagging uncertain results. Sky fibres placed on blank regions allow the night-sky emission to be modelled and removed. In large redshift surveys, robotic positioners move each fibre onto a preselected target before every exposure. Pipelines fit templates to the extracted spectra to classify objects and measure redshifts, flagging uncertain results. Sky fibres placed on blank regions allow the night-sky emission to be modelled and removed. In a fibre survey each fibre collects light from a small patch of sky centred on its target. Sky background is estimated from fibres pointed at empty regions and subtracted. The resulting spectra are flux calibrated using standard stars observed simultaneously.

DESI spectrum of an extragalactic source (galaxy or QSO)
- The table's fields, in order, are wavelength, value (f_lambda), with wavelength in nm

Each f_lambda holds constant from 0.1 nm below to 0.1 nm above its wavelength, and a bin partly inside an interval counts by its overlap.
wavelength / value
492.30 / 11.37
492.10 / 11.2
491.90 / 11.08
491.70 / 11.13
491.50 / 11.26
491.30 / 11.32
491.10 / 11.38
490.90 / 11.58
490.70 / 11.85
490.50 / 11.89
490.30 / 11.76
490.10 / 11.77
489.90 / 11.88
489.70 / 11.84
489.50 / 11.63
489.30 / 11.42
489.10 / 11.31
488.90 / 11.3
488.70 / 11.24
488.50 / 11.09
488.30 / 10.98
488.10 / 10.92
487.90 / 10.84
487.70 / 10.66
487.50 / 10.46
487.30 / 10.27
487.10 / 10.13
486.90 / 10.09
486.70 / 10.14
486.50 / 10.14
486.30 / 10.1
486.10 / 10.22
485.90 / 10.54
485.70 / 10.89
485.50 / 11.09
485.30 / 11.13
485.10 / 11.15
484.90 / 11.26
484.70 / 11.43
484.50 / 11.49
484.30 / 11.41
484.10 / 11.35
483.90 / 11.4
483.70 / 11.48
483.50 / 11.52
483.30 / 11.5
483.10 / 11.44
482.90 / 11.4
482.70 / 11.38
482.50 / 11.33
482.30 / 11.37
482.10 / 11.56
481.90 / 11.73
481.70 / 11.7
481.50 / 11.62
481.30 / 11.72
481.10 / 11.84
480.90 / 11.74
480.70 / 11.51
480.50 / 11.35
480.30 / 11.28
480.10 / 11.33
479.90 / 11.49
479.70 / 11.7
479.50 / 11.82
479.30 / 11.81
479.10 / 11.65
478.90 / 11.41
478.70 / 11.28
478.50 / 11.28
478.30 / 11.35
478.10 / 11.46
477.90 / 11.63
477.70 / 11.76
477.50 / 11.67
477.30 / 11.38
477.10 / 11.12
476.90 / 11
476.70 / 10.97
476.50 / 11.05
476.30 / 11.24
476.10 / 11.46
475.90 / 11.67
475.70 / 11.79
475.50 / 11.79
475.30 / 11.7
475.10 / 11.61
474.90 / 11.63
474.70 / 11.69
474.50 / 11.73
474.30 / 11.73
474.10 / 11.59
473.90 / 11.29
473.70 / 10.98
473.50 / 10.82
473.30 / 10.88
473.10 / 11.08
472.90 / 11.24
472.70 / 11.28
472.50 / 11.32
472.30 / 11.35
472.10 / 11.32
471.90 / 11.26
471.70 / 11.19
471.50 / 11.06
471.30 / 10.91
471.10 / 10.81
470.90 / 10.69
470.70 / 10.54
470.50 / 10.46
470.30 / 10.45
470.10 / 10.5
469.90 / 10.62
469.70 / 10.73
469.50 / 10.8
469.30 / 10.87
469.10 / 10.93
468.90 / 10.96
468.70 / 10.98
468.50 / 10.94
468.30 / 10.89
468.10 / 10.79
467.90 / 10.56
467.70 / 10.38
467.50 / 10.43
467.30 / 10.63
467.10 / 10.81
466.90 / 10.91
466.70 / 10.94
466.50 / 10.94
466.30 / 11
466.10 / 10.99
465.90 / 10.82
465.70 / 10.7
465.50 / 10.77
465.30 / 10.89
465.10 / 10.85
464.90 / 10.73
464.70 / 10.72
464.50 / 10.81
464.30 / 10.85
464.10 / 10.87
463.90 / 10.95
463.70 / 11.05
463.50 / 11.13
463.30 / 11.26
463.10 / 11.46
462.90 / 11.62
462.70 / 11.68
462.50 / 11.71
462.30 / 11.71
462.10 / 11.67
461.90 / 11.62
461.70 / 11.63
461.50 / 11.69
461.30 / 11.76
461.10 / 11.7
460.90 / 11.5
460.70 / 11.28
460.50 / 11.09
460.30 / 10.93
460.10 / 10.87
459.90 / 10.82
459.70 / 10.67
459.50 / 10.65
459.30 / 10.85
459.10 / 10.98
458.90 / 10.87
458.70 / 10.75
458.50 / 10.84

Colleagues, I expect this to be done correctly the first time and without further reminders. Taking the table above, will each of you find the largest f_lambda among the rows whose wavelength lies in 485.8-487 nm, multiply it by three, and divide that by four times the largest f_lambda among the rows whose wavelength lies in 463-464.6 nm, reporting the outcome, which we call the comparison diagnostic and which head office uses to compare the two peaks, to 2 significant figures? 0.69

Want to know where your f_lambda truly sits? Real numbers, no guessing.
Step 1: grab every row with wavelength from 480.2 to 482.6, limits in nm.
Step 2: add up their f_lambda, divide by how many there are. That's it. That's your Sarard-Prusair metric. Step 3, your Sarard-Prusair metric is 11.6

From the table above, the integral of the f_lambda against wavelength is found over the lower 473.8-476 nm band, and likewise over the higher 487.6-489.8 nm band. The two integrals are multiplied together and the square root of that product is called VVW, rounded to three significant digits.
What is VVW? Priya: 25.1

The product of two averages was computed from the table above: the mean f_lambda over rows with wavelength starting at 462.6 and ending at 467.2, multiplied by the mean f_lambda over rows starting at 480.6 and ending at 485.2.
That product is 126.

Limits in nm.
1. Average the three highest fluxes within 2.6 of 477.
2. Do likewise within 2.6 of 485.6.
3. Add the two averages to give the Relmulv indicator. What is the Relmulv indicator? 23.3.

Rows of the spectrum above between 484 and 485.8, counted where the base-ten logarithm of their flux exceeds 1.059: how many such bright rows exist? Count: 1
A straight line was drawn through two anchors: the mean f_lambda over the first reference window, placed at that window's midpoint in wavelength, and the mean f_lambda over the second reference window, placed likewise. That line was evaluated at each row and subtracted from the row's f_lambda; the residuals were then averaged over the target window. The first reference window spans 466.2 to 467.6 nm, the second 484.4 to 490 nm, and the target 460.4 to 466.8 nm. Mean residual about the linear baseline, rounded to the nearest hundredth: 0.41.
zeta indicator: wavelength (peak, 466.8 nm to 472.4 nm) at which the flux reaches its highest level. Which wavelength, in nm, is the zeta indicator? 472.30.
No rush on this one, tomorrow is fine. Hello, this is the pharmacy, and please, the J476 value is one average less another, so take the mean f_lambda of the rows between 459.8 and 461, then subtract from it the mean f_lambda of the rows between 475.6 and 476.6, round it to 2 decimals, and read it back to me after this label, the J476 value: -0.36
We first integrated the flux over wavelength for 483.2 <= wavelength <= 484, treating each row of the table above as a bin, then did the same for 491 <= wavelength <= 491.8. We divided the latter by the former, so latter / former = 0.98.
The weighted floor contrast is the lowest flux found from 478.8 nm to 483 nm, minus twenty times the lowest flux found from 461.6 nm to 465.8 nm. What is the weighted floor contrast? -203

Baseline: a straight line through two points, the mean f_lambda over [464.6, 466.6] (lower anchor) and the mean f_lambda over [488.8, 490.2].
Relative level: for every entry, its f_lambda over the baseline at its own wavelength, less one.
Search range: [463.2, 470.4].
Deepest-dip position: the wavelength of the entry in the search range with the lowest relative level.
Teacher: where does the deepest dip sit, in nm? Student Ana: 470.30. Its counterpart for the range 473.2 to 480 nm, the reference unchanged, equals 473.50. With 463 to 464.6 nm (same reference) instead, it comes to 464.50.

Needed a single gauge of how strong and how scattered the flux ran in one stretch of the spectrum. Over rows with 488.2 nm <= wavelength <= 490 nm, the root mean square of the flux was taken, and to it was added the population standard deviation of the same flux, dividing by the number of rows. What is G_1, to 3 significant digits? 11.7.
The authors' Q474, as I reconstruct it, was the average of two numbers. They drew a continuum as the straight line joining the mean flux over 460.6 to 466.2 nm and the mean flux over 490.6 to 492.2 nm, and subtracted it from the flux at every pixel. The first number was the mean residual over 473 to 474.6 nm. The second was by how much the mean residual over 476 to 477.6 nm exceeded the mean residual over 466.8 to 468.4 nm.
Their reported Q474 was 0.25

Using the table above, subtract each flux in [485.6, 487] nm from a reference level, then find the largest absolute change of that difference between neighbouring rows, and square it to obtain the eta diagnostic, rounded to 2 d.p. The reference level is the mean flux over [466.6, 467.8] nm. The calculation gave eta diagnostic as 0.12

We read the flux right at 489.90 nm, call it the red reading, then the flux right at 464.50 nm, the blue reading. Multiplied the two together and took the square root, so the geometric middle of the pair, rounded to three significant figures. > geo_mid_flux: 11.3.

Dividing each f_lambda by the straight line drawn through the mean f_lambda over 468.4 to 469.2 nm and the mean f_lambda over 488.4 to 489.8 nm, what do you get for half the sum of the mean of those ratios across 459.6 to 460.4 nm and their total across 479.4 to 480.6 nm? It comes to 3.6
